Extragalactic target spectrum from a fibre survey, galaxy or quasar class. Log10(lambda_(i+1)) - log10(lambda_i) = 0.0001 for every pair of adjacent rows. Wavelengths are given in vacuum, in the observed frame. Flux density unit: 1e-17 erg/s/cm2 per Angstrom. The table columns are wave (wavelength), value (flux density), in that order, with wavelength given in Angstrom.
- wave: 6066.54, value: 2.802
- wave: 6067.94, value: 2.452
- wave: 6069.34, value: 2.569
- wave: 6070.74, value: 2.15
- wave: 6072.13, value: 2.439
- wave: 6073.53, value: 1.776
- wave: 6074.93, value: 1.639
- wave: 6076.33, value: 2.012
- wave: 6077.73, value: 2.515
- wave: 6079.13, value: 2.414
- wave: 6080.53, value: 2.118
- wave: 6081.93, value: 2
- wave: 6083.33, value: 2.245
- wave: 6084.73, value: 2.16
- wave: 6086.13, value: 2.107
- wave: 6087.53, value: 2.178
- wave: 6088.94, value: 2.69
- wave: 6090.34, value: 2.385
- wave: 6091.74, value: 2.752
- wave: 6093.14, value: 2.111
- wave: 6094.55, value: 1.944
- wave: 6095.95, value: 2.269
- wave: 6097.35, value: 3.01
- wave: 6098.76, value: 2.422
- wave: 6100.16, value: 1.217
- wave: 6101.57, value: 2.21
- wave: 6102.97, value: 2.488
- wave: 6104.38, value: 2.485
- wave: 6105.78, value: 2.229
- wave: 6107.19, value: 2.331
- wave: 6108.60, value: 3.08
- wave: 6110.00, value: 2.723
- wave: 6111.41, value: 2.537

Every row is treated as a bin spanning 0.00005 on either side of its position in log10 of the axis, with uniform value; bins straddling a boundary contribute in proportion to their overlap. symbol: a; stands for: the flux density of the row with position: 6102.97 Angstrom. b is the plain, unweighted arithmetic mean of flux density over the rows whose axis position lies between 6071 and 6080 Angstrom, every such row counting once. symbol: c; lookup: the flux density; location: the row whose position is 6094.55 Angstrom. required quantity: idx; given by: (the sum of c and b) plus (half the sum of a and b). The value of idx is 6.39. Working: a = 2.488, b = 2.13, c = 1.944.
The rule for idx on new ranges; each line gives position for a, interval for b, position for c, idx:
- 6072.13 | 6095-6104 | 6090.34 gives 7.01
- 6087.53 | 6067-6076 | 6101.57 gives 6.56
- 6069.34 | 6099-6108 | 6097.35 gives 7.53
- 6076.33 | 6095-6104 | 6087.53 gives 6.59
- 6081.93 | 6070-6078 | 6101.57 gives 6.34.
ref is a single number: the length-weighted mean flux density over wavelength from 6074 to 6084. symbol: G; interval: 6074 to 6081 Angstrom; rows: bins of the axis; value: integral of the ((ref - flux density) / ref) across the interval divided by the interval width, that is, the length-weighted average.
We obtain -0.001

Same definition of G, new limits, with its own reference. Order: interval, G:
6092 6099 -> -0.116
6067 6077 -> -0.018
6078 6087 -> -0.030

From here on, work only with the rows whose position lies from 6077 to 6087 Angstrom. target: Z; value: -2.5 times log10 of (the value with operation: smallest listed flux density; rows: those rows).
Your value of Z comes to -0.75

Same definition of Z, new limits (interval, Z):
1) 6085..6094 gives -0.81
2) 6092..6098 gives -0.72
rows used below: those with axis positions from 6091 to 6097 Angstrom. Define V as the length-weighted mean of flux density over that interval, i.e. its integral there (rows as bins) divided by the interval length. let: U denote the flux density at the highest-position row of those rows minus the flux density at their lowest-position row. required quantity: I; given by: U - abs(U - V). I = -3.3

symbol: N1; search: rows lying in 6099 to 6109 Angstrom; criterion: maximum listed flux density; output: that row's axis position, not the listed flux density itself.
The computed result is 6108.60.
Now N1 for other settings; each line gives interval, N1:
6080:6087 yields 6083.33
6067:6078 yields 6069.34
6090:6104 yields 6097.35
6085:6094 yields 6091.74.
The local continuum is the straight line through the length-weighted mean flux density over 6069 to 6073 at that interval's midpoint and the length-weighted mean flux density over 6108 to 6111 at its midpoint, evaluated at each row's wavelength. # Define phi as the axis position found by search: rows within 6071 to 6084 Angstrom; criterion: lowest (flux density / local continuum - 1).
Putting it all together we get 6074.93 Angstrom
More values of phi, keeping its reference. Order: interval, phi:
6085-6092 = 6086.13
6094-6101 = 6100.16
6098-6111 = 6100.16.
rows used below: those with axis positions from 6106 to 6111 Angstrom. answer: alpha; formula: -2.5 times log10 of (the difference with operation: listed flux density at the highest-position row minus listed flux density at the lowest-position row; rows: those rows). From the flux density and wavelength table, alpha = 1.0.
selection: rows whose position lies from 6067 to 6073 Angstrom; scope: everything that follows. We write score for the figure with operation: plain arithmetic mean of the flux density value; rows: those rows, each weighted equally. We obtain 2.40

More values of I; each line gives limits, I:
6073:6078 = -0.5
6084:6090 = -1.2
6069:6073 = -2.6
